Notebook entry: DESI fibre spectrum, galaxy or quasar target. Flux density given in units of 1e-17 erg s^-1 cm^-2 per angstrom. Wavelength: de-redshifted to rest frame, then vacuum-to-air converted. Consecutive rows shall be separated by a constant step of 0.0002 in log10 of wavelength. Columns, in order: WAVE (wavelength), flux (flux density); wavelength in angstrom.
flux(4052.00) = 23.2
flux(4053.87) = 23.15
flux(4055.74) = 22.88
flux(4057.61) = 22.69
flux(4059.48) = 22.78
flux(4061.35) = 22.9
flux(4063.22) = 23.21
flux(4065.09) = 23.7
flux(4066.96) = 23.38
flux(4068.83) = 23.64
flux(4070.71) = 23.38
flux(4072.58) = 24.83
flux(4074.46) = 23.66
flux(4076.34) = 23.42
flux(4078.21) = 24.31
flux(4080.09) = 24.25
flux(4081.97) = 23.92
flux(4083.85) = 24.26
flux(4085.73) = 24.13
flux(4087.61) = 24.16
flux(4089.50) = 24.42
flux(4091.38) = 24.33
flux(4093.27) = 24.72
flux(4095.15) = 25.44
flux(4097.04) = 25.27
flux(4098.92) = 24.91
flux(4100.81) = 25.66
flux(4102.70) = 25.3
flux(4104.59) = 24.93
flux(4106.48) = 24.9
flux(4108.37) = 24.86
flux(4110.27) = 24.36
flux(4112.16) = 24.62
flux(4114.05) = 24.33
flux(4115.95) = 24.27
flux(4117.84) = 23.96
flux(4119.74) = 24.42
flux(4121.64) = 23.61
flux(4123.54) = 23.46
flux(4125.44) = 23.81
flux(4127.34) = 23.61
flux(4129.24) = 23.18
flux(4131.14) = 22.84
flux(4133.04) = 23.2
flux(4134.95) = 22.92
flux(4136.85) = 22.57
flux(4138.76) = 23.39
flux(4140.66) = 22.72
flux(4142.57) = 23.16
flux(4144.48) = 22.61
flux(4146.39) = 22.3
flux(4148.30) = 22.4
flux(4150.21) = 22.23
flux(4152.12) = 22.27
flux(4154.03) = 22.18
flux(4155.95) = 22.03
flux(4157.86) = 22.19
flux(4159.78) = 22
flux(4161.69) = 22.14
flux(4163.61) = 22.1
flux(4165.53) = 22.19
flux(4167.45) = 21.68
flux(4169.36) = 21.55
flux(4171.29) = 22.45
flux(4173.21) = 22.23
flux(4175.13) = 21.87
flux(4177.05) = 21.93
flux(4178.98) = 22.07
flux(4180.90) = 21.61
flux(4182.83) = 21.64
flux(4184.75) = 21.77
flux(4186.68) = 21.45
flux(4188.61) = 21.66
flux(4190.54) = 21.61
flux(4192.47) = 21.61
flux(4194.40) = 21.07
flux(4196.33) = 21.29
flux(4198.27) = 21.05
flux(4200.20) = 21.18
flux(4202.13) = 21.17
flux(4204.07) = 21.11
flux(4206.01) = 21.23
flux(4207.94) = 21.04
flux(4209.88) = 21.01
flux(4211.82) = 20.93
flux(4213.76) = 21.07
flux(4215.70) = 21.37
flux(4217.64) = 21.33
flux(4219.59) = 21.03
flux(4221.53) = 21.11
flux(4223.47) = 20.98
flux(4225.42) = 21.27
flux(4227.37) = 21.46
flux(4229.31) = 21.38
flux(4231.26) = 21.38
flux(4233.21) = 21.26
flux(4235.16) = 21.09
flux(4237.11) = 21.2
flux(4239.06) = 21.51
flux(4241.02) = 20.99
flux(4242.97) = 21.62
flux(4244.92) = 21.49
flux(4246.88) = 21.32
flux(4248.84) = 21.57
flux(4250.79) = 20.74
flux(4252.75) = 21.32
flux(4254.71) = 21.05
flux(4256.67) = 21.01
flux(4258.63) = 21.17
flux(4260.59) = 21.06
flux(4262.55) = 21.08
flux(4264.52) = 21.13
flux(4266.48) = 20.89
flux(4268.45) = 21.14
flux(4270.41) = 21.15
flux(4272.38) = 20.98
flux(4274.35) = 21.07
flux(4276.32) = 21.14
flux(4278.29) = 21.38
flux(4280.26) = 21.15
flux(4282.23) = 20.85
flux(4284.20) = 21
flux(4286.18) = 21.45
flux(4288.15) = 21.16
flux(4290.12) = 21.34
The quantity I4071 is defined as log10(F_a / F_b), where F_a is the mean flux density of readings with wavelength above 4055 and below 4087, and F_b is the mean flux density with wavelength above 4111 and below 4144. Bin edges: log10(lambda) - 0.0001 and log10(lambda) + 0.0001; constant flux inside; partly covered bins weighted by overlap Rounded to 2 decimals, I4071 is 0.00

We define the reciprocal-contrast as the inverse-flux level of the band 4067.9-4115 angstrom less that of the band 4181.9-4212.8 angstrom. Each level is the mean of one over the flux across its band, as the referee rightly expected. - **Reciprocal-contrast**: -0.0061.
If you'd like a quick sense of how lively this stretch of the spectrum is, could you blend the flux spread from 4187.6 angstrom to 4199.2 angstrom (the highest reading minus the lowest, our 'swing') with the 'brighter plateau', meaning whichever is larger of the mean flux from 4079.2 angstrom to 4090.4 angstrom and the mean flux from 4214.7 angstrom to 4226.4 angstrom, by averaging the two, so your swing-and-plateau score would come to 12.4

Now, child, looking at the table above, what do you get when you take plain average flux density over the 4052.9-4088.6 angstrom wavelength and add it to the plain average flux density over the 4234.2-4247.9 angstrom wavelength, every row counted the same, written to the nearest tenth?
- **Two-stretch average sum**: 44.9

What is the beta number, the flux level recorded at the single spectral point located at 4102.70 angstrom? 25.3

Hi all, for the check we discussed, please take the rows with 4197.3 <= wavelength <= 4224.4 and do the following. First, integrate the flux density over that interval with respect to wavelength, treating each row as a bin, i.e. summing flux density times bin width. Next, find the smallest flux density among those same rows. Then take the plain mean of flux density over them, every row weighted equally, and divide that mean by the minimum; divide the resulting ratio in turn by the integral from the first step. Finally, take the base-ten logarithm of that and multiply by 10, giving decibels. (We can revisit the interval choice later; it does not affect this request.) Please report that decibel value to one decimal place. -27.5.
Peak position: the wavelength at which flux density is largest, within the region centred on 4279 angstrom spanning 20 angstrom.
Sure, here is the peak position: 4286.18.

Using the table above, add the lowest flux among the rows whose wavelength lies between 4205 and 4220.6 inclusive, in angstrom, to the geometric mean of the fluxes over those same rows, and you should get 42.1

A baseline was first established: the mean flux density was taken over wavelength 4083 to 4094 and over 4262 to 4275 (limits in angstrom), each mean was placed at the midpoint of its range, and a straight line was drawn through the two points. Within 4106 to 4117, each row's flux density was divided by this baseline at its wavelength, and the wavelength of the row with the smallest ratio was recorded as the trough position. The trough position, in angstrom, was 4110.27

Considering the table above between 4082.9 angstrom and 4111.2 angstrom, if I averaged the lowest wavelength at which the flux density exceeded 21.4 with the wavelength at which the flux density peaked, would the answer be 4092.3 angstrom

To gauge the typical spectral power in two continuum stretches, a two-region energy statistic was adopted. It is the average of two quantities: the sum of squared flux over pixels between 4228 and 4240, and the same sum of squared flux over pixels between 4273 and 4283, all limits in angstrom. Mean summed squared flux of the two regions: 2477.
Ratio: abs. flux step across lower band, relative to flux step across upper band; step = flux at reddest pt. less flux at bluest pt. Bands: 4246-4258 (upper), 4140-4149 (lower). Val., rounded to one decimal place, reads -1.0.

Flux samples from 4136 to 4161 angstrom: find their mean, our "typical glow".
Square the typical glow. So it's 505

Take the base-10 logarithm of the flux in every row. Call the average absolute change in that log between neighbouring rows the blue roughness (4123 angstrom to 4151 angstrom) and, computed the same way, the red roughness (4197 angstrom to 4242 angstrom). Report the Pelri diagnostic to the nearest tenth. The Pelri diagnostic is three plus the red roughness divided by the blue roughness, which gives 3.4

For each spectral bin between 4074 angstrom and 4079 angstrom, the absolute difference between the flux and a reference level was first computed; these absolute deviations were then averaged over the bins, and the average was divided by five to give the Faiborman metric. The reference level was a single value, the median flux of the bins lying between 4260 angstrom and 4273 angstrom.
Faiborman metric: 0.54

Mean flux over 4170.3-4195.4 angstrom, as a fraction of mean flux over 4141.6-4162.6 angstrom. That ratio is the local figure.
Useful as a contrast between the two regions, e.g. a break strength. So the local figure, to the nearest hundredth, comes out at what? 0.98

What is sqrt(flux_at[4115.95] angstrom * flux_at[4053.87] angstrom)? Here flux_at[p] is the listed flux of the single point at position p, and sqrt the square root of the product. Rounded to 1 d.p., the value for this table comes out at 23.7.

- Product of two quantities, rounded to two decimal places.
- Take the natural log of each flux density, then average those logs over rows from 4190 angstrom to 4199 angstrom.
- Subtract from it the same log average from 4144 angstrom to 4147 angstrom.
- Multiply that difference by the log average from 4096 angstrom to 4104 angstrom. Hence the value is -0.17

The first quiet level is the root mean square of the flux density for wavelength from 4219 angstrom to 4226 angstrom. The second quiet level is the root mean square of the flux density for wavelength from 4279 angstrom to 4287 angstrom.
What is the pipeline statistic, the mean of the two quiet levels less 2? 19.1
